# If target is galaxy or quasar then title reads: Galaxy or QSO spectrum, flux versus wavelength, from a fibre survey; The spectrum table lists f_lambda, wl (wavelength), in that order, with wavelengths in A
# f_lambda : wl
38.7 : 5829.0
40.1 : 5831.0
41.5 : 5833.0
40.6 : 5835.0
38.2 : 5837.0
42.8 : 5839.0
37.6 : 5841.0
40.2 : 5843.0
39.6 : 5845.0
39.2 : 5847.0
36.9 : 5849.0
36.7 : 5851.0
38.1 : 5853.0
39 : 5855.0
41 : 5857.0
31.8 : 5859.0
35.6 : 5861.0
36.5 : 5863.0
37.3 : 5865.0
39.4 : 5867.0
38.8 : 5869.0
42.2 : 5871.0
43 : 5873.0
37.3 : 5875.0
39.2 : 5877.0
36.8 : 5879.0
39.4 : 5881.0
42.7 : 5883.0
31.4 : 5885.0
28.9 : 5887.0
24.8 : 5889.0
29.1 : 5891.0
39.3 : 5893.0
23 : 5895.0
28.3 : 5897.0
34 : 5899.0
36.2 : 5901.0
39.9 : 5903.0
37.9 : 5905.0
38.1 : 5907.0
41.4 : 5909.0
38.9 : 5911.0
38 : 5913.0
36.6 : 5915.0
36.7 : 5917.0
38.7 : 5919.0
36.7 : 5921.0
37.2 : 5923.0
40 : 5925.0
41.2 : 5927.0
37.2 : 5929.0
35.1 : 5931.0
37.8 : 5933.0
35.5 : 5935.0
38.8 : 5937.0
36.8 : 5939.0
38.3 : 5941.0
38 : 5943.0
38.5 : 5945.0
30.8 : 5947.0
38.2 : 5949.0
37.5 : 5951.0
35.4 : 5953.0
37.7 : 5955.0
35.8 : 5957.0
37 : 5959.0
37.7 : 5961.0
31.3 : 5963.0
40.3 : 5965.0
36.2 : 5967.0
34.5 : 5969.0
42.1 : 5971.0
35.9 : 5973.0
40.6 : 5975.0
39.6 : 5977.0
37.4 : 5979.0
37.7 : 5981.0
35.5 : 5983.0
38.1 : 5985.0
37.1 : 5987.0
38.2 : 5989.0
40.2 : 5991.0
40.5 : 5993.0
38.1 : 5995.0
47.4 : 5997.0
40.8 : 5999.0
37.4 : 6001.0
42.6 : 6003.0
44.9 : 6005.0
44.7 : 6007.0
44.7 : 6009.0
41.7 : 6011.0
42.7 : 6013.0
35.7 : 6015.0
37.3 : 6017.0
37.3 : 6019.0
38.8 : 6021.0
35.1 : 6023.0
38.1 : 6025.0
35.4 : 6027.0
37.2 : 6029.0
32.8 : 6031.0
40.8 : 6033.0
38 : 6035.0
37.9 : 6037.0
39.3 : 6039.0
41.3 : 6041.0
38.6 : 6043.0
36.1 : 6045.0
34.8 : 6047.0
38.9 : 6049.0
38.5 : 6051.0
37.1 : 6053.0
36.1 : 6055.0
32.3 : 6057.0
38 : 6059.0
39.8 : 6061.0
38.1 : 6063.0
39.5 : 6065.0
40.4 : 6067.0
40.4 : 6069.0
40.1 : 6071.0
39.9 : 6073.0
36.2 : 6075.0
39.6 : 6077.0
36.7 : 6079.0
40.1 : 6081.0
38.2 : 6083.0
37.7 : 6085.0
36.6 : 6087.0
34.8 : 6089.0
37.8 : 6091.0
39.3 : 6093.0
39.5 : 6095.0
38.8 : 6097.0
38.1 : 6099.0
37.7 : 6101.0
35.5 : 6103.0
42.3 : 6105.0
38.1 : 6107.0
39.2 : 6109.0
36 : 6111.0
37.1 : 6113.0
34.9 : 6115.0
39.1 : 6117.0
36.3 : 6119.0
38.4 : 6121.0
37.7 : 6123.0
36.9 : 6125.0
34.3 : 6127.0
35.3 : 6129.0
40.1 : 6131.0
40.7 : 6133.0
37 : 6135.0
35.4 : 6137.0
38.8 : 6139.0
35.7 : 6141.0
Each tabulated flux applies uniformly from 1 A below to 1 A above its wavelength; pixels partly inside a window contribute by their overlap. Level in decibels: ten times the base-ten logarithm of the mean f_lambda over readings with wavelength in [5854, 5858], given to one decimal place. 16.0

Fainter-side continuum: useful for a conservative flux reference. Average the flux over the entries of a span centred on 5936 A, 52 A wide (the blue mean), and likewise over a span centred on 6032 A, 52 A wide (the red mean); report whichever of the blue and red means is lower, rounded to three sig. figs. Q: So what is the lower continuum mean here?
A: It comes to 37.3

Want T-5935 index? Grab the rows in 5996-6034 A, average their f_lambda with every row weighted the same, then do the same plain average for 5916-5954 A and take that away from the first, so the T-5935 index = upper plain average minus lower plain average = 2.5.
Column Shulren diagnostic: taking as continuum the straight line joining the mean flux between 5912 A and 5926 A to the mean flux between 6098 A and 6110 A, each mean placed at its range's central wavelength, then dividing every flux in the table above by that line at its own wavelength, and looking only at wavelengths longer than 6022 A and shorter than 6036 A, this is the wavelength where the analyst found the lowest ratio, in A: 6031.0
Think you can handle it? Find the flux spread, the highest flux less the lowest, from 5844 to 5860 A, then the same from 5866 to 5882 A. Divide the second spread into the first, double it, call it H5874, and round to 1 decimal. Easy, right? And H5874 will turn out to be 3.0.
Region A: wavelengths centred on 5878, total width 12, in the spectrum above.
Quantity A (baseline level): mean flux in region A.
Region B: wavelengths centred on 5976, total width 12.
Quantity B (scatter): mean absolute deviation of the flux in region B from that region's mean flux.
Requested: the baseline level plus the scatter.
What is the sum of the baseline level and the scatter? 41.6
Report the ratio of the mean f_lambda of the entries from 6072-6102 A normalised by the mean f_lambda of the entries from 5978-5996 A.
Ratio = 1.00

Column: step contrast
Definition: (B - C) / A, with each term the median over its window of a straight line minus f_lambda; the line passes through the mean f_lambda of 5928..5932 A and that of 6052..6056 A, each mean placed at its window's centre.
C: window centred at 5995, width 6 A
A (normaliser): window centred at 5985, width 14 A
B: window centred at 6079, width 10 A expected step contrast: -1.9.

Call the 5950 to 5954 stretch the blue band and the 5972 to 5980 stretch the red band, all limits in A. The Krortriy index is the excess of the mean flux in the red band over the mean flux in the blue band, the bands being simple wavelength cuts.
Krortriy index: 1.9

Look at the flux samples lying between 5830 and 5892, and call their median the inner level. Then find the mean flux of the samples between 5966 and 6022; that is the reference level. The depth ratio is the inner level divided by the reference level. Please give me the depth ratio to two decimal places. 0.98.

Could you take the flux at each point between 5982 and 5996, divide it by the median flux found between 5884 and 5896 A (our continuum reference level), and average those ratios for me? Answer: 1.319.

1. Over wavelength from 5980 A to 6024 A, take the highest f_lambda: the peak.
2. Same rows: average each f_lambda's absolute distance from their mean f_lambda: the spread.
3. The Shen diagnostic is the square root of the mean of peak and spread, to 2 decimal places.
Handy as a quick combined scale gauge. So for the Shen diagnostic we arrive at 5.01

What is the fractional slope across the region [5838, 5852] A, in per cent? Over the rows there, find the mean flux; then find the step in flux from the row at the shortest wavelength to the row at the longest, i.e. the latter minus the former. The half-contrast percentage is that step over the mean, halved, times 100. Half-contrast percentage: -7.8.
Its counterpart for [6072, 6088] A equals -4.3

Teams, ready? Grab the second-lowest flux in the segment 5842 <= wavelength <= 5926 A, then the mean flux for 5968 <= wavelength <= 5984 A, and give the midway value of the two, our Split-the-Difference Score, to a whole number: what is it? 31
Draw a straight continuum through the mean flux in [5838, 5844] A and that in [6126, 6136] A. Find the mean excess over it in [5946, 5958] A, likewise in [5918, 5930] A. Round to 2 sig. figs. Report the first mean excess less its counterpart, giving -2.3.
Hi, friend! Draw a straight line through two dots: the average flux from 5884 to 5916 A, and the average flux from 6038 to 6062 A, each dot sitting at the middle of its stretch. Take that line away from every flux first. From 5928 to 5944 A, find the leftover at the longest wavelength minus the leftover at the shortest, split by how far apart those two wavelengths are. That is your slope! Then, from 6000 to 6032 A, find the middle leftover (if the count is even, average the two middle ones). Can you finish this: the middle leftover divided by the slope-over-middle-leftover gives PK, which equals 31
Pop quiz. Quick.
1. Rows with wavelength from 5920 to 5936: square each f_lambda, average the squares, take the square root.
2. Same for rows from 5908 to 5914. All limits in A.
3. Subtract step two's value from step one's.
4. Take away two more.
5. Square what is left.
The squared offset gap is 14.6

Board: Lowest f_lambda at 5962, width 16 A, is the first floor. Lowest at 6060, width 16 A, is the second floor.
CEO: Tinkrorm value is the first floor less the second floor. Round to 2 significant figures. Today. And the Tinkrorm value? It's -1.0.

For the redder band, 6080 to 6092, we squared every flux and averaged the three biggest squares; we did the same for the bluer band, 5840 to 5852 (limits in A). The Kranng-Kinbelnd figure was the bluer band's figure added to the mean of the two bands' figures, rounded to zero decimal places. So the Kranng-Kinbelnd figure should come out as 3110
